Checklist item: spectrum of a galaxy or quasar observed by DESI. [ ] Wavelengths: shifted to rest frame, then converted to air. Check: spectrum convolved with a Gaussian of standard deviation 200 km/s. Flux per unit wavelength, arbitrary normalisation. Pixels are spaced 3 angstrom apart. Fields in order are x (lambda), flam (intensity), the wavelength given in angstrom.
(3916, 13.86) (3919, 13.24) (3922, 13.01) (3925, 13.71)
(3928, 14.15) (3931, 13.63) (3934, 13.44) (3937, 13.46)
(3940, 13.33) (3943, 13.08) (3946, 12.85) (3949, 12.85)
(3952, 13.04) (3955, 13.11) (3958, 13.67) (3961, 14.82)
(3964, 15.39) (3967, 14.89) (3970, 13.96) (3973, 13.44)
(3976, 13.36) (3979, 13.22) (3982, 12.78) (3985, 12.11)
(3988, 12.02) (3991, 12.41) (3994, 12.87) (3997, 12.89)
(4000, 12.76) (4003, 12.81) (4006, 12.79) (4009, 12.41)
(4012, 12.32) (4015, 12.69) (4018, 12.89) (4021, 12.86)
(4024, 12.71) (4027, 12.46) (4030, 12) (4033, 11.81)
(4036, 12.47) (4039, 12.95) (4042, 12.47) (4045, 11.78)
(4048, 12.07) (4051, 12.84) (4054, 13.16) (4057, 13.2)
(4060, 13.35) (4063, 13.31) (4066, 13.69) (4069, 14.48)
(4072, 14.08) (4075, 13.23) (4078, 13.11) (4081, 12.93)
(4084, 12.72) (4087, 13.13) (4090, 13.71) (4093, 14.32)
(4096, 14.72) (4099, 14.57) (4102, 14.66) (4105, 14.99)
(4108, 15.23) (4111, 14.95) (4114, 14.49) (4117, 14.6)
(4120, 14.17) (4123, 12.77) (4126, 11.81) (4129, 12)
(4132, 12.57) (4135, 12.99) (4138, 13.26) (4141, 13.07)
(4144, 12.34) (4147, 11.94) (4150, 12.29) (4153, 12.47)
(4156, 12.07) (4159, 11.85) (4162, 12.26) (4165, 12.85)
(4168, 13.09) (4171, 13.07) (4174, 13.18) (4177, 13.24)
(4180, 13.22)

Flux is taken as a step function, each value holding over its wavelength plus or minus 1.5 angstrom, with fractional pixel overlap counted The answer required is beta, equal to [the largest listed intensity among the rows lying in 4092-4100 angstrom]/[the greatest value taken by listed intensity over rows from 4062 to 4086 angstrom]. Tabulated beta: 1.02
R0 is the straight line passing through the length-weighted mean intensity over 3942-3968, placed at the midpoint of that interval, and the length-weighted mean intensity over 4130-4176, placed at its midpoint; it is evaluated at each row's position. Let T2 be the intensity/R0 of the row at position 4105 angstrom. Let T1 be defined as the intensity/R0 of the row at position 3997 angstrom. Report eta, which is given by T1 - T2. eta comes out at -0.21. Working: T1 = 0.95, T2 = 1.16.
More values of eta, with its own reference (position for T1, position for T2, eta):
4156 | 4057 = -0.05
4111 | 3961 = 0.08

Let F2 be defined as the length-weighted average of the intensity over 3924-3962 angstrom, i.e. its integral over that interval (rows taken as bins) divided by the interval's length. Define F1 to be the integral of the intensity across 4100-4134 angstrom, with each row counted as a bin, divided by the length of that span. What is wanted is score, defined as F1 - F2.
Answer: 0.39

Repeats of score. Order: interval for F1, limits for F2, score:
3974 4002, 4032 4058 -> 0.20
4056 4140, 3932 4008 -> 0.43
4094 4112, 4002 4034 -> 2.31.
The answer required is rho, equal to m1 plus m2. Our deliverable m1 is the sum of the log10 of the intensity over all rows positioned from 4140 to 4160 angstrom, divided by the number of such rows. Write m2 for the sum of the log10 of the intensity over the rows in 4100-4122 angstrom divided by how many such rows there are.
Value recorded 2.26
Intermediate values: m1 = 1.09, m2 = 1.17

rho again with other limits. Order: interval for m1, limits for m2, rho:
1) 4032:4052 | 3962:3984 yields 2.23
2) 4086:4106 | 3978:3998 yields 2.26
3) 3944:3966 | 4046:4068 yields 2.25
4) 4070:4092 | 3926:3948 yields 2.25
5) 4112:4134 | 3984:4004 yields 2.22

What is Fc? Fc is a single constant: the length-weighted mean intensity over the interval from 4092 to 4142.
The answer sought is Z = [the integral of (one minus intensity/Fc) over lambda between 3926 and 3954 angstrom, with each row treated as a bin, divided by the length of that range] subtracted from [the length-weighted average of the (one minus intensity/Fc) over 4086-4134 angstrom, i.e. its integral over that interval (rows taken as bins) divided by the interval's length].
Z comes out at -0.043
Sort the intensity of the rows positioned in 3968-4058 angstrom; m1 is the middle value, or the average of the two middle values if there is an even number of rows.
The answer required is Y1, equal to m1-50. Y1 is -37.2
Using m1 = 12.8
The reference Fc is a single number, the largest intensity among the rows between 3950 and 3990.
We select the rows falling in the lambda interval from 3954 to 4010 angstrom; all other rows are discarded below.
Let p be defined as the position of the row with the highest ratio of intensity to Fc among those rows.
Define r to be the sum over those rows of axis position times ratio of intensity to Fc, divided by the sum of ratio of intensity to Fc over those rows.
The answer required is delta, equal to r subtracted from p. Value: -17.2 angstrom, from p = 3964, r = 3981.2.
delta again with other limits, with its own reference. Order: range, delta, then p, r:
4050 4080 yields 4.4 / 4069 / 4064.6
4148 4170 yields 8.9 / 4168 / 4159.1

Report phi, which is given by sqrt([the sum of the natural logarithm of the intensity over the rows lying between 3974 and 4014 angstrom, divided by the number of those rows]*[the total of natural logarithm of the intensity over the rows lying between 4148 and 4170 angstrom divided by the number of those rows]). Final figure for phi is 2.529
